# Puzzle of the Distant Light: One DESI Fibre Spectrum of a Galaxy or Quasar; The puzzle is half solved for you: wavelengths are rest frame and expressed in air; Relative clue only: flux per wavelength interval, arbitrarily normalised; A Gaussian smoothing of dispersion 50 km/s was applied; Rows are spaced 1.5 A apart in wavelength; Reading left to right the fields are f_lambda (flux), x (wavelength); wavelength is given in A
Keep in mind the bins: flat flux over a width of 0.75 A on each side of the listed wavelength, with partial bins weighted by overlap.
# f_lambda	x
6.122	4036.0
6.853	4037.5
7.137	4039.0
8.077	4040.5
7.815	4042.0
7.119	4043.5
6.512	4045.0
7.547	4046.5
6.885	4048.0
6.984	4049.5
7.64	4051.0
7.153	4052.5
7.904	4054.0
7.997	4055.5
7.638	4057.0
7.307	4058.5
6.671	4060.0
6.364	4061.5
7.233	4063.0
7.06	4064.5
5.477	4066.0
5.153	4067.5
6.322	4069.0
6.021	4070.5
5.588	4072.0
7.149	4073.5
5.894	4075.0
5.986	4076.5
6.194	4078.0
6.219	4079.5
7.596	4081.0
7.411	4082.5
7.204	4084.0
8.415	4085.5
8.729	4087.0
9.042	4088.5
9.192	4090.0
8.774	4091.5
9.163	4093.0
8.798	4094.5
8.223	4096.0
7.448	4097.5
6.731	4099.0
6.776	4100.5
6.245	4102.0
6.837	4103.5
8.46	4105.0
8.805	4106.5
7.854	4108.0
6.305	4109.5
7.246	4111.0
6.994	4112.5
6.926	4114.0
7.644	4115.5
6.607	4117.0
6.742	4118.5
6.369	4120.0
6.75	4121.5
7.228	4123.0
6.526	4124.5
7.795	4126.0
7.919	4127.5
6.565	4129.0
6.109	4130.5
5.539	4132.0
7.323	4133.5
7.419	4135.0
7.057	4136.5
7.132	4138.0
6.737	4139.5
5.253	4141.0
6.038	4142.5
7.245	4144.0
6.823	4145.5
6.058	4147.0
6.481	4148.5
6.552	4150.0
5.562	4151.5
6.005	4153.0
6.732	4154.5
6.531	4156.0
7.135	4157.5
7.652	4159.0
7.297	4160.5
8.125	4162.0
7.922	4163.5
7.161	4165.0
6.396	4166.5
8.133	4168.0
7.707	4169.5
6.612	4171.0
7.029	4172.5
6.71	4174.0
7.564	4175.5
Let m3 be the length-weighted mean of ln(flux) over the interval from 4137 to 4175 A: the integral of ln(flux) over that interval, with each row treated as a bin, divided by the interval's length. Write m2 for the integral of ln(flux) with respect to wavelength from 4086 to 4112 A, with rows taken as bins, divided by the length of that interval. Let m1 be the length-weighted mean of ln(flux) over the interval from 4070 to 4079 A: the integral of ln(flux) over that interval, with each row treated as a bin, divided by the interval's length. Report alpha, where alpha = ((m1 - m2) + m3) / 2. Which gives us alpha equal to 0.835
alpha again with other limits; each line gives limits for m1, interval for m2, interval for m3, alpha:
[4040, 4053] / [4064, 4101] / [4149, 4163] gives 0.971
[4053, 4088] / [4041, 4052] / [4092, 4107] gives 0.990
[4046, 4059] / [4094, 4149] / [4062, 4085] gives 0.963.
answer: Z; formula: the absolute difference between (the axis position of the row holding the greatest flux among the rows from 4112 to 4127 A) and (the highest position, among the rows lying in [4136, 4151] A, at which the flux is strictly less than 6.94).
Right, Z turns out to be 24.0 A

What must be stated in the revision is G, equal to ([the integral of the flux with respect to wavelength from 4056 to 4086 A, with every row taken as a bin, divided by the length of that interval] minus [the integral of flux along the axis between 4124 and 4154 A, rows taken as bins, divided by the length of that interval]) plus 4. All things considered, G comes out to 4.0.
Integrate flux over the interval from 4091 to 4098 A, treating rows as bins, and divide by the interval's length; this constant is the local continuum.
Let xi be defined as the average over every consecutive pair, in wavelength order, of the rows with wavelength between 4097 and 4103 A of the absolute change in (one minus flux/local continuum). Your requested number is 0.051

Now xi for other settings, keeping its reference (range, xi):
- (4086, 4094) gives 0.037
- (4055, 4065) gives 0.052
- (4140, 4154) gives 0.075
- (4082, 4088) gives 0.068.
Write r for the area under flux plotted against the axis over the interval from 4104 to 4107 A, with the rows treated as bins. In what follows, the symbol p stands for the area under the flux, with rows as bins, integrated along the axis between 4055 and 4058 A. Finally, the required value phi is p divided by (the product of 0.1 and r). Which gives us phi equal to 9.2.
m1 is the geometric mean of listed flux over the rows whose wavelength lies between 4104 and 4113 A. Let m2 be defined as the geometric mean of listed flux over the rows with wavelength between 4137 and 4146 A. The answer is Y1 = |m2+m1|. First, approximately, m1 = 7.6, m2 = 6.5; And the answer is 14.1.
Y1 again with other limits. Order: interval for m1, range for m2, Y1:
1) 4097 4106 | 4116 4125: 13.7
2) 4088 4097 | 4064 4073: 14.8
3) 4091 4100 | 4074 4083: 14.7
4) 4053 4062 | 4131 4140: 14.1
